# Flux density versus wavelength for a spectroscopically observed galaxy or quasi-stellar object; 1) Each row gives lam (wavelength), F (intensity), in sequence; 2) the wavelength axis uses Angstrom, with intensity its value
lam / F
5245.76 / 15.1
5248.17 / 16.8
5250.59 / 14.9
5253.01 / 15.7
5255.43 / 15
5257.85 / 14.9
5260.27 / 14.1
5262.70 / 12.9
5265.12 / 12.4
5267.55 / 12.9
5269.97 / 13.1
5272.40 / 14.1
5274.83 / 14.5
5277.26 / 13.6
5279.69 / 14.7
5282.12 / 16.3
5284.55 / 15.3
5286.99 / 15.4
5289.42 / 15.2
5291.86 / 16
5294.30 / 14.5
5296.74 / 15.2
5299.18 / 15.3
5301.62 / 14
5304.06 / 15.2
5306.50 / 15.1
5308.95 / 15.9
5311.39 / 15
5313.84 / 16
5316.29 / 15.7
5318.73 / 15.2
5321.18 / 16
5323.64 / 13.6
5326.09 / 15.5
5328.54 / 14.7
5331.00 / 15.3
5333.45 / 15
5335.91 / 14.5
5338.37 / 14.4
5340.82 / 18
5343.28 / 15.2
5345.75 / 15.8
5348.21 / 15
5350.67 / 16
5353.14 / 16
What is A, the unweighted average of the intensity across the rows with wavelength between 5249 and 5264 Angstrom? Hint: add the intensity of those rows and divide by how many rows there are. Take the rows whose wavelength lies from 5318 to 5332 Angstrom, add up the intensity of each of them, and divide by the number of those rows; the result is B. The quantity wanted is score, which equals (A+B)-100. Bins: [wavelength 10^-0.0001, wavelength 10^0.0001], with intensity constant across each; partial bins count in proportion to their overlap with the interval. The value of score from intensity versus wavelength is -70.4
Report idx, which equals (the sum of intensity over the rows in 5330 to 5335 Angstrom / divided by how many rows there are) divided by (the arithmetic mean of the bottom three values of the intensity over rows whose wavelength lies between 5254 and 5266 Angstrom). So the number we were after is 1.15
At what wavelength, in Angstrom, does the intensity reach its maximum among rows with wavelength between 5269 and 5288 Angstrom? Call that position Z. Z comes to 5282.12 Angstrom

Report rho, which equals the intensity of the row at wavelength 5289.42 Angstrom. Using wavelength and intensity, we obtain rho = 15.2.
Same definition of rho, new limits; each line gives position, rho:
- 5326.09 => 15.5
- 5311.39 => 15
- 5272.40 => 14.1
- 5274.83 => 14.5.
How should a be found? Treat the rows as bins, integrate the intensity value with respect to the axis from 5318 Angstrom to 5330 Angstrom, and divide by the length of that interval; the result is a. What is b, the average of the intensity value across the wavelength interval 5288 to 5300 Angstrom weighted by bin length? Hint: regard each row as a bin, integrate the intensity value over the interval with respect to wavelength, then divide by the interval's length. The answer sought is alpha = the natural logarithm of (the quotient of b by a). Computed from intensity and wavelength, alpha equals 0.017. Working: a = 15.0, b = 15.2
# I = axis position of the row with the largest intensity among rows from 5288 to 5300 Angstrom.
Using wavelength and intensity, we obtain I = 5291.86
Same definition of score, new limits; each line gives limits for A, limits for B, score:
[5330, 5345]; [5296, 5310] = -69.5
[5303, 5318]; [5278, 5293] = -69.0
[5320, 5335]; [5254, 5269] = -71.3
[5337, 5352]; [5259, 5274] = -71.0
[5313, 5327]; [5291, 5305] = -69.6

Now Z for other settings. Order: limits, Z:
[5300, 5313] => 5308.95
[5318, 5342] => 5340.82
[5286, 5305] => 5291.86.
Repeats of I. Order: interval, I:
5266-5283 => 5282.12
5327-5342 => 5340.82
